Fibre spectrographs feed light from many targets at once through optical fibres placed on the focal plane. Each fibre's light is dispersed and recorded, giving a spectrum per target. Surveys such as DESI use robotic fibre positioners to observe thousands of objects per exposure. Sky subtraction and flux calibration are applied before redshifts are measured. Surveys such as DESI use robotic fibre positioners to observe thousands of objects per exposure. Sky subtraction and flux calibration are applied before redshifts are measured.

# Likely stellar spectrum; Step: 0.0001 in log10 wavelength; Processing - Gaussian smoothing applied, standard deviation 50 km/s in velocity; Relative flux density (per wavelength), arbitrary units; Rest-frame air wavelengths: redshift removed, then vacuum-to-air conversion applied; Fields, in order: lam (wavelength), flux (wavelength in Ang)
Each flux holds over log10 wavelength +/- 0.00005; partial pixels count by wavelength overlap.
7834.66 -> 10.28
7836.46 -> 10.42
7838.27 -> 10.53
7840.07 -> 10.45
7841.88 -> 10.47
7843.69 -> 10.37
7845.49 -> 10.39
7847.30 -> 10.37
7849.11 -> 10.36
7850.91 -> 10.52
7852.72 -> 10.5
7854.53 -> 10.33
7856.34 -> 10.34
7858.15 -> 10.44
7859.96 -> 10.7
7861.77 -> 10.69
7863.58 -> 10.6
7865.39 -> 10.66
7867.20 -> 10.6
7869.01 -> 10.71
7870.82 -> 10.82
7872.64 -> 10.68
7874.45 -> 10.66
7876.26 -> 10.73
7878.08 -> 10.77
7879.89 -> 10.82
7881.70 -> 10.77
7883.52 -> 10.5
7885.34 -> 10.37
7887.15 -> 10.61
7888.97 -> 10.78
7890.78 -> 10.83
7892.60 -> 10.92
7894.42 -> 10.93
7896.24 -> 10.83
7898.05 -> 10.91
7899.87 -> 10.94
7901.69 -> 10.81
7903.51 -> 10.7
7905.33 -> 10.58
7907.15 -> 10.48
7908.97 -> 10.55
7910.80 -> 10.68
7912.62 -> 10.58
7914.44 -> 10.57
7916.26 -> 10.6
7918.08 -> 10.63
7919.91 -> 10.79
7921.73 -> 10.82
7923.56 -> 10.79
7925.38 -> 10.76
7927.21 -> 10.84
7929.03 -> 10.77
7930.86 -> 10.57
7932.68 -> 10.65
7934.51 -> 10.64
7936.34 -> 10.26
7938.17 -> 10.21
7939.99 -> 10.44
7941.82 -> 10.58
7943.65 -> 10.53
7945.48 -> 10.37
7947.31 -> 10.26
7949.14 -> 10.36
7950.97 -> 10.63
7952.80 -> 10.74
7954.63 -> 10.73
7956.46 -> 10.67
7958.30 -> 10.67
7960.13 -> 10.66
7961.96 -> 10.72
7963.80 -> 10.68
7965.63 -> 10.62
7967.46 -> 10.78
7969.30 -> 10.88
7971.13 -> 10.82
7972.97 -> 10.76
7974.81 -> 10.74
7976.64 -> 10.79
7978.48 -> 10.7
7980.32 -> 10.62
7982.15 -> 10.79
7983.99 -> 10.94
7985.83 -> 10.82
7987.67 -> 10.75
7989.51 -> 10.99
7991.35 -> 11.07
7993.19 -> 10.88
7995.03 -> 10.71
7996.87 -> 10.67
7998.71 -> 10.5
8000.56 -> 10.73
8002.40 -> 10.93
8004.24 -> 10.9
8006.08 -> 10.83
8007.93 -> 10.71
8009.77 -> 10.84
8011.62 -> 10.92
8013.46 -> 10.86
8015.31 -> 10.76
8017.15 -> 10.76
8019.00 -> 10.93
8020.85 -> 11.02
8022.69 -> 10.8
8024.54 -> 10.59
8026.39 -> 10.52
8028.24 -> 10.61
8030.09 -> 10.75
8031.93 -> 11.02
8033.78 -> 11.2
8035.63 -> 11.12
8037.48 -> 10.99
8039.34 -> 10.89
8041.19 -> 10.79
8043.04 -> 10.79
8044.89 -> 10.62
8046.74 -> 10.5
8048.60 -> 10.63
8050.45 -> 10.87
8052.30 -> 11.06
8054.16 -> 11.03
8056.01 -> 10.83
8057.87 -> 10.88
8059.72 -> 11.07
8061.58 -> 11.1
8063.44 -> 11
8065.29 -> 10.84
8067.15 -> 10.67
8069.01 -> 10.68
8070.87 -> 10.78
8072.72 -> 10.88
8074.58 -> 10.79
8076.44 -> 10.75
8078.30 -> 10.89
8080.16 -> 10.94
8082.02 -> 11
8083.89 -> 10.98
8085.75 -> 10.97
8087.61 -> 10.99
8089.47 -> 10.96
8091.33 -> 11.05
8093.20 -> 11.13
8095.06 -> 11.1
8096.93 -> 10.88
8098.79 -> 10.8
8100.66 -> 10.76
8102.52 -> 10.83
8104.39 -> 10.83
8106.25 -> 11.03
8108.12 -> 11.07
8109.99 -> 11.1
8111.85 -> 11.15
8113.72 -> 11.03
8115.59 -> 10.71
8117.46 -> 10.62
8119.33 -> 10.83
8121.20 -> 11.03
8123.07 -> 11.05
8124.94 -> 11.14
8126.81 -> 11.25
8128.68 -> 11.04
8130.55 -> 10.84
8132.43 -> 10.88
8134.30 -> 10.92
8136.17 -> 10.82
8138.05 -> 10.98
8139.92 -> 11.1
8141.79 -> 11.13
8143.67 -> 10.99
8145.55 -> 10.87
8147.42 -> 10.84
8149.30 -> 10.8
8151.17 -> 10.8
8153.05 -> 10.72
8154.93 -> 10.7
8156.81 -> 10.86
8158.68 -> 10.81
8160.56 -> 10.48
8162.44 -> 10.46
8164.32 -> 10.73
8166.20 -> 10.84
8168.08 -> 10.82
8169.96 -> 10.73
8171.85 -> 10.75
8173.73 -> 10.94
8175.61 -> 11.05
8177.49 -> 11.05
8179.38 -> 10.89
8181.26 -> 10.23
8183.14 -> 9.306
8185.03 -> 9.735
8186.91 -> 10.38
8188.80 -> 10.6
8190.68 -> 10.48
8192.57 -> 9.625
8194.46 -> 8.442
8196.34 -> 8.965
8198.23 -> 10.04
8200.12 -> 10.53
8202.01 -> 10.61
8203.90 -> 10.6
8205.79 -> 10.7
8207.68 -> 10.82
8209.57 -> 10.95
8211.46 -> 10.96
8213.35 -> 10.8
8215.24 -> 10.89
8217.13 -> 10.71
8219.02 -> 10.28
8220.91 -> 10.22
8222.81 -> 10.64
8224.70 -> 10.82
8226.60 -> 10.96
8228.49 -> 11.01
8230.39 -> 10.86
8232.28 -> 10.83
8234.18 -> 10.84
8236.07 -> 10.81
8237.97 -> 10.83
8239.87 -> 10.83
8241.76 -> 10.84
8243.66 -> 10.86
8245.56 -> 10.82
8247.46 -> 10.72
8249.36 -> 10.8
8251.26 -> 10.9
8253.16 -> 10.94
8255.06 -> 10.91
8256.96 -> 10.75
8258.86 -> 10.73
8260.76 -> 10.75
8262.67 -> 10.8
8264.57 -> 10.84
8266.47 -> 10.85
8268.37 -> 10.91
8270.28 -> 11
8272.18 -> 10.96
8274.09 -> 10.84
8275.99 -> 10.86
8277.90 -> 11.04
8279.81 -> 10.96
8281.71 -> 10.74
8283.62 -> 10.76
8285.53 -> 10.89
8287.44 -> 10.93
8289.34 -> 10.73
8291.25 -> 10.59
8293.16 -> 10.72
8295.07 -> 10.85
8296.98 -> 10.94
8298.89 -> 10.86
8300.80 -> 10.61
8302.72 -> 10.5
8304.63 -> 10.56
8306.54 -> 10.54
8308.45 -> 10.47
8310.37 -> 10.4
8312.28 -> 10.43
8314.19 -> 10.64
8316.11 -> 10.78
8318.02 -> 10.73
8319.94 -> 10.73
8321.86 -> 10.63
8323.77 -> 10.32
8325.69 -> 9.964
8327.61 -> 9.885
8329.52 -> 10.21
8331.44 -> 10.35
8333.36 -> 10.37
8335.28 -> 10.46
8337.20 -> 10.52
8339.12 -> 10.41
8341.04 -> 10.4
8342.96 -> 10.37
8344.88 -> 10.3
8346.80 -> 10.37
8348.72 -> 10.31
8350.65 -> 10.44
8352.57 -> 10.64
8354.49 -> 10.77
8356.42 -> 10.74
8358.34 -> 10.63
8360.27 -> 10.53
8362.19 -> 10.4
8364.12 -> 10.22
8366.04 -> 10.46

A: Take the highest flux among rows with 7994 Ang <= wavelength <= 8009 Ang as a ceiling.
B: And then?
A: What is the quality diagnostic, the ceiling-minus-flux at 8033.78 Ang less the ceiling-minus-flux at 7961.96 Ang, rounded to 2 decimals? -0.48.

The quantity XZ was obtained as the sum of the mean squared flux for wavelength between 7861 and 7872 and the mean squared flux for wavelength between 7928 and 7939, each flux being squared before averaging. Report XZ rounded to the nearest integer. 225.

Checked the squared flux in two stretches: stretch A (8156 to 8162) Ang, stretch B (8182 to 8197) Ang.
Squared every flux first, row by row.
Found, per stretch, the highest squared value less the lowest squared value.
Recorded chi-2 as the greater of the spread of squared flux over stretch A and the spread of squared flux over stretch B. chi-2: 41.1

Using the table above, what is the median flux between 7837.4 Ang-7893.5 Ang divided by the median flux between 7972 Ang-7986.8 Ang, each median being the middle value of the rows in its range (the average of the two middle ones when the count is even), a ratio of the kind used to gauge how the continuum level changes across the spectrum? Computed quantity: 0.98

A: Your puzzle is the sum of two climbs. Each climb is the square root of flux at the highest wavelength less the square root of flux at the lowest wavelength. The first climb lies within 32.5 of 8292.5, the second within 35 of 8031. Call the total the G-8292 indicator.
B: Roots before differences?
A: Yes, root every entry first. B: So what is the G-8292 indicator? -0.04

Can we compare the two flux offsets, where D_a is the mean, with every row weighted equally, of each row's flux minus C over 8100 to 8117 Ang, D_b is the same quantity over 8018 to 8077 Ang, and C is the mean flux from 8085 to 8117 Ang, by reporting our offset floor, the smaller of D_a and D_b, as -0.12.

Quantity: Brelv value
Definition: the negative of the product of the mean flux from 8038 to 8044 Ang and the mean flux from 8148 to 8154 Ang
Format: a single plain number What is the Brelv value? -117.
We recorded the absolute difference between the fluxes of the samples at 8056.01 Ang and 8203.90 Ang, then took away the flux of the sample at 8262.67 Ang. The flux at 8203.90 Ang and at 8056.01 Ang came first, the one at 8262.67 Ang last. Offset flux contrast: -10.6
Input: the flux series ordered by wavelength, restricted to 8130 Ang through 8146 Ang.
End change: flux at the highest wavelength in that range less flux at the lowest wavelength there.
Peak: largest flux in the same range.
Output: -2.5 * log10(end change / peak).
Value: 6.4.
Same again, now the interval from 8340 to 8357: 3.8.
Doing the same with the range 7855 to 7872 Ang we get 3.4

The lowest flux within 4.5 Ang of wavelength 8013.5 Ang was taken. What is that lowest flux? 10.76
